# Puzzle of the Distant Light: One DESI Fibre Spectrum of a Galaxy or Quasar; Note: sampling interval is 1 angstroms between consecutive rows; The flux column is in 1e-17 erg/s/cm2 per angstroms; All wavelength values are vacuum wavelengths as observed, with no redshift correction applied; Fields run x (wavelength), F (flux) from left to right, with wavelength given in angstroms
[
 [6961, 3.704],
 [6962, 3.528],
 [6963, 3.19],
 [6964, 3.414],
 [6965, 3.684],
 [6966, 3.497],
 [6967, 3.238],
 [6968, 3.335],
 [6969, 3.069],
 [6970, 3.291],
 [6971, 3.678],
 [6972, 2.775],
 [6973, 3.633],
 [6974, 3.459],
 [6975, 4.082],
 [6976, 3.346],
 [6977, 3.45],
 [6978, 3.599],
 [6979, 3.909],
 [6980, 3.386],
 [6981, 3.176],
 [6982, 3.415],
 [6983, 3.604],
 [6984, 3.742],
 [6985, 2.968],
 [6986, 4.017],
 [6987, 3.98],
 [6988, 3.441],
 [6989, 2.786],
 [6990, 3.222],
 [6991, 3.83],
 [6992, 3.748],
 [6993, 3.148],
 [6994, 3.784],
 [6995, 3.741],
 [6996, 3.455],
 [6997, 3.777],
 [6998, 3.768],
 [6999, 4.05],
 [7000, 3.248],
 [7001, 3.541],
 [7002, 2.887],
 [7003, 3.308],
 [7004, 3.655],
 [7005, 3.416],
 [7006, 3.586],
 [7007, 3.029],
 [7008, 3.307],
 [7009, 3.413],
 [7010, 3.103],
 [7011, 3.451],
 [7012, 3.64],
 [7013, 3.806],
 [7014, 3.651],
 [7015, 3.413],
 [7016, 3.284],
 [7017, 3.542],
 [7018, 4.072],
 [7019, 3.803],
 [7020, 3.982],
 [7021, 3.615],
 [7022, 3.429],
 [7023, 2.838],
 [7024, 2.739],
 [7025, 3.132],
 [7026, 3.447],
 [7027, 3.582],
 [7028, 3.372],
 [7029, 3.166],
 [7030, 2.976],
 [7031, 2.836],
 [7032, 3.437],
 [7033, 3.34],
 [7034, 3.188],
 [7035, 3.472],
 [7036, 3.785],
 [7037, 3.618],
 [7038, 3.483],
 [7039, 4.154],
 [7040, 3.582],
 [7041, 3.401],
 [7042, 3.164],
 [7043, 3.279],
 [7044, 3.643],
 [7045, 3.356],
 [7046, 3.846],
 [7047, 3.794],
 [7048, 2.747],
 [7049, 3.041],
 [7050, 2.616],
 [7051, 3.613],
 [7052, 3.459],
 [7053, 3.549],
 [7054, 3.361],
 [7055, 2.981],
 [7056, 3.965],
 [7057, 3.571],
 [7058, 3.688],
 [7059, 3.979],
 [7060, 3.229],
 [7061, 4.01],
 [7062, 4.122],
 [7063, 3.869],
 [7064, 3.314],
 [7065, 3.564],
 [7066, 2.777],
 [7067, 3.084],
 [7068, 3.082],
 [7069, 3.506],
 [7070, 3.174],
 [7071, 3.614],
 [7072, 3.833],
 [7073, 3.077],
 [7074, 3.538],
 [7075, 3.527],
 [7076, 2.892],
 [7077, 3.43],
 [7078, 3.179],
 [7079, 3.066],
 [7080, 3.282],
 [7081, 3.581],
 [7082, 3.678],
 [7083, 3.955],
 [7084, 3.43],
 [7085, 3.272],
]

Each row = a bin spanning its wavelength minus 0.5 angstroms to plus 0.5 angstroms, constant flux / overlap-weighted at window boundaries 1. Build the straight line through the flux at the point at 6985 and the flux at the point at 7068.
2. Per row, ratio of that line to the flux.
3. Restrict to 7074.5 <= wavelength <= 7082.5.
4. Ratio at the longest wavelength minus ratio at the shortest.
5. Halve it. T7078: -0.02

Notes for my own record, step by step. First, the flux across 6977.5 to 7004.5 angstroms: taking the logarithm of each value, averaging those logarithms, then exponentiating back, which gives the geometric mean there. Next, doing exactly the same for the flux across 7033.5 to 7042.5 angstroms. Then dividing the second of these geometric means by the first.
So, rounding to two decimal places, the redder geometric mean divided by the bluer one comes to 1.01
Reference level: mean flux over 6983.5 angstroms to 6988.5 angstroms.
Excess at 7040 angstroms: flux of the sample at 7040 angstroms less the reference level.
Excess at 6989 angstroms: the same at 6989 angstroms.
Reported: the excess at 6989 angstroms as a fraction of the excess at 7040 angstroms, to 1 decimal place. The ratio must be 17.7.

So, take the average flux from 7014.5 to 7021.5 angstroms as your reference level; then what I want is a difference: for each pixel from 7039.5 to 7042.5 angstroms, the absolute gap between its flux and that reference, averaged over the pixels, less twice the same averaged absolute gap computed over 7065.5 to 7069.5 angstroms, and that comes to -0.8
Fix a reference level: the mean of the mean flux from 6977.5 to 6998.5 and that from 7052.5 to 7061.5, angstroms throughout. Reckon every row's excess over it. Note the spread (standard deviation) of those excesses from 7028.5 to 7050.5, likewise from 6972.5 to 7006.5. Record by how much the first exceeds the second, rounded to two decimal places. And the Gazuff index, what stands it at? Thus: 0.05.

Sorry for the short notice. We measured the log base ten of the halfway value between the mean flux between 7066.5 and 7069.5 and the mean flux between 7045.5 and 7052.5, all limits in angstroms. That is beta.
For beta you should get 0.514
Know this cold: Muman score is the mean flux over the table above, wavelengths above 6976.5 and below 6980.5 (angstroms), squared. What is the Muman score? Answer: 12.9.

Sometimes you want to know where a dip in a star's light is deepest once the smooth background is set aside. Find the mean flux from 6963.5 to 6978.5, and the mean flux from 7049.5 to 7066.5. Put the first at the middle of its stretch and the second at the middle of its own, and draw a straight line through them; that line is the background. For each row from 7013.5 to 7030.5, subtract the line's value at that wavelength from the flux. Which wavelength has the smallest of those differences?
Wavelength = 7024 angstroms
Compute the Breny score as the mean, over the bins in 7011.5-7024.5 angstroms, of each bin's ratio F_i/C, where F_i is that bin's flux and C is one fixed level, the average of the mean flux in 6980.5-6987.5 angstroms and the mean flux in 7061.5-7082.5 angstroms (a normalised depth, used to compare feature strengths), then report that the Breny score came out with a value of 1.01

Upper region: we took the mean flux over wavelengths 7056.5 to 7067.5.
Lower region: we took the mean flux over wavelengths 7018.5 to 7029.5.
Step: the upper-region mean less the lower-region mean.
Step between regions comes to 0.2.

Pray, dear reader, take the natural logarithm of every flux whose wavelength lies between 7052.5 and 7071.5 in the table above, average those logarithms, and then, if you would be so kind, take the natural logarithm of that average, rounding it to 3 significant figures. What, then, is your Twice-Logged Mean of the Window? 0.220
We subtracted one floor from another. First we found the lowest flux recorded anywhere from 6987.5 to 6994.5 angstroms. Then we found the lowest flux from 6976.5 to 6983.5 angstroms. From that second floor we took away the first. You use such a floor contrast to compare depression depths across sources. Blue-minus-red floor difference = 0.39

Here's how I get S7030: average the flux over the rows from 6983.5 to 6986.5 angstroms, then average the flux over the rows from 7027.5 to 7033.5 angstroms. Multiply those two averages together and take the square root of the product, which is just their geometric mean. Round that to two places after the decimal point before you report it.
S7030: 3.38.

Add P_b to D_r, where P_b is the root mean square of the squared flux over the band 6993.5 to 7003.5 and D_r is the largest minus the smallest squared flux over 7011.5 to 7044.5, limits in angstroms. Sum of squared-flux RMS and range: 22.7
